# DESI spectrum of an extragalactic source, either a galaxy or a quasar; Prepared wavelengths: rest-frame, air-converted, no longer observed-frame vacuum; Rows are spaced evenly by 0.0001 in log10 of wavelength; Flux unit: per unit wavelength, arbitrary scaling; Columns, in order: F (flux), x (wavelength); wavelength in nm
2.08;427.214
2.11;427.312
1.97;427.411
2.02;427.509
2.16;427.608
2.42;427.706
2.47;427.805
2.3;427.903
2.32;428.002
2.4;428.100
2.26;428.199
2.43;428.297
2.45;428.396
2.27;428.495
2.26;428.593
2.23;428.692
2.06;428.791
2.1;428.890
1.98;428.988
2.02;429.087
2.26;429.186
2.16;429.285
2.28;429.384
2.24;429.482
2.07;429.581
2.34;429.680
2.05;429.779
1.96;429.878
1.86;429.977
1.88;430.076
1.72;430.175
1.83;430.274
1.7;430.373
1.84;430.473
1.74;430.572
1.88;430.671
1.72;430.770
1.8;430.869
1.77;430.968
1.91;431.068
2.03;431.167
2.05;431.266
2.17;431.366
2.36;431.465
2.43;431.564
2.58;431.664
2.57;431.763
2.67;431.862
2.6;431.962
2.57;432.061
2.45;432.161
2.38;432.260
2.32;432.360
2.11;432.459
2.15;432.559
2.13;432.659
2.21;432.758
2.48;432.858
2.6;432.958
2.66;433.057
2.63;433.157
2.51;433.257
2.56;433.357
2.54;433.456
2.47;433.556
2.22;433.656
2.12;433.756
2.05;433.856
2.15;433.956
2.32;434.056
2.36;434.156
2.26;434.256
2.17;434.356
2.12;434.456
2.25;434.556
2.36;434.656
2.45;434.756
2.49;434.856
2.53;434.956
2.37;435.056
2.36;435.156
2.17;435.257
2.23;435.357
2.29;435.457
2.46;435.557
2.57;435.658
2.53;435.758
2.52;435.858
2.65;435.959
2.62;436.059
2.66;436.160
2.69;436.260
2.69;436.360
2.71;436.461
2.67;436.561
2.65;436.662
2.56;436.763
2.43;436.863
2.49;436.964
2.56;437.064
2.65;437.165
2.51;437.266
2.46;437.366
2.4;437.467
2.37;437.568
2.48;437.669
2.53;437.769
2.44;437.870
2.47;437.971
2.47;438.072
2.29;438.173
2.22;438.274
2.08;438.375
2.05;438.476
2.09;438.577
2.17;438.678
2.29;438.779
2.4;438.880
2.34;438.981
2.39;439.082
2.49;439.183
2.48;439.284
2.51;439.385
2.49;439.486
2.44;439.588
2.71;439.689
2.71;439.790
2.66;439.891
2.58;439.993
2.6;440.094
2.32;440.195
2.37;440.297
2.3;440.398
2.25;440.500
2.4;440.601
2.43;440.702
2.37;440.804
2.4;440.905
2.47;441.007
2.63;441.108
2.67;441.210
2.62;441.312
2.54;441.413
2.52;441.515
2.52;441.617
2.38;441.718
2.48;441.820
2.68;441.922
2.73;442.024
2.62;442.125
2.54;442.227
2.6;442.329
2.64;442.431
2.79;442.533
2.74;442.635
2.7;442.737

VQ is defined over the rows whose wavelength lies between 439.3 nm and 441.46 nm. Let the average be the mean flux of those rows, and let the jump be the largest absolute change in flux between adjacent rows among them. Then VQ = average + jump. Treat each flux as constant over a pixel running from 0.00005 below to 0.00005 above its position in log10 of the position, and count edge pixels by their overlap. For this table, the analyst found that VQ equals 2.78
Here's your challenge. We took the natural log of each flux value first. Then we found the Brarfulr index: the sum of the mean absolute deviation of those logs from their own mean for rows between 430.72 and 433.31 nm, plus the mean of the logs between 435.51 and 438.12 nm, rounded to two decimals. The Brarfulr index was 1.05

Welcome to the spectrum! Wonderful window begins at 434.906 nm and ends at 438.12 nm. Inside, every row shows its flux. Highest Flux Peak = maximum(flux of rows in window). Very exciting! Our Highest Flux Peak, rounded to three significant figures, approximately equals 2.71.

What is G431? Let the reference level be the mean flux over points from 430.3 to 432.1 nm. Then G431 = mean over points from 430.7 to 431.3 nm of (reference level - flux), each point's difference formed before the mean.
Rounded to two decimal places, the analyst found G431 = 0.25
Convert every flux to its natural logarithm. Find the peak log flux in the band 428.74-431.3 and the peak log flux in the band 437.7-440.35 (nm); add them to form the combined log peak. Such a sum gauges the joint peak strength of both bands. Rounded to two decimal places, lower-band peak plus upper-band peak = 1.85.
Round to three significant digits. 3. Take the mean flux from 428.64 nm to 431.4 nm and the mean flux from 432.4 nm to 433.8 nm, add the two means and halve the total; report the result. 2.19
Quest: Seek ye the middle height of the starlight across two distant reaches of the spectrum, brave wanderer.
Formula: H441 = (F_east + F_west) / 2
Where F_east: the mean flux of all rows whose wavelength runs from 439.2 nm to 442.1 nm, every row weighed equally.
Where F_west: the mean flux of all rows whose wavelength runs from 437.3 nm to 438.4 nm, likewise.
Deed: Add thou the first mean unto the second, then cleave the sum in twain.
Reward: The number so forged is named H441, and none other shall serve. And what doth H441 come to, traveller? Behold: 2.45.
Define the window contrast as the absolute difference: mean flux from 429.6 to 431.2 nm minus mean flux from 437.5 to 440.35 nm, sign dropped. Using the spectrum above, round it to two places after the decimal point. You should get 0.53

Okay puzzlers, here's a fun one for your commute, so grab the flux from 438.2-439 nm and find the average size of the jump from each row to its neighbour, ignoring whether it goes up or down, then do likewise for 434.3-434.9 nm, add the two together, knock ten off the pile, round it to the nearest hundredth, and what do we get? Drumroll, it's -9.83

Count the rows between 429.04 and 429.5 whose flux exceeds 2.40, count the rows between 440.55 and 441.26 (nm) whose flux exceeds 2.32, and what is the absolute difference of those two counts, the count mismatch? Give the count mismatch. 7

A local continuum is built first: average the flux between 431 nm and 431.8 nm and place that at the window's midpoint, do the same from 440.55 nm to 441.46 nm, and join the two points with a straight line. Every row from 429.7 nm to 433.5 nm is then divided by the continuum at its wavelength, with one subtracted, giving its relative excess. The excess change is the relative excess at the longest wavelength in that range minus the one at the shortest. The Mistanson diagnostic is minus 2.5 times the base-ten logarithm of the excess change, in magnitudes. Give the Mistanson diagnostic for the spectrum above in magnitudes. 1.9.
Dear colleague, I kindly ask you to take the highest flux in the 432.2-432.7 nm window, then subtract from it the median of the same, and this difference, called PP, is 0.23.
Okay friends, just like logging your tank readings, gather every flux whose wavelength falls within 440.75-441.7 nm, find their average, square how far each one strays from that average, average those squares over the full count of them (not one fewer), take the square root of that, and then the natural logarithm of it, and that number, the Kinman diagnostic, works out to -2.3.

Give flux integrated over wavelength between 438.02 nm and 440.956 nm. 7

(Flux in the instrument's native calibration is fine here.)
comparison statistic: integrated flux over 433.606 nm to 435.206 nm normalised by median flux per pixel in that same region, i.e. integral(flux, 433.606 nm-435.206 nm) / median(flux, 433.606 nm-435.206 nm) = 1.60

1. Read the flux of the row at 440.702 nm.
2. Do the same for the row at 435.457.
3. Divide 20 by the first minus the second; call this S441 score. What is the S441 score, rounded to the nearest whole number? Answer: 143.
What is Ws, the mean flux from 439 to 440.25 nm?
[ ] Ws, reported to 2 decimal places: 2.53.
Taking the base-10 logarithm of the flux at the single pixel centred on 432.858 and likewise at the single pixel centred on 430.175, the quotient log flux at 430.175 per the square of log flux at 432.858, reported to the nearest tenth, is 1.5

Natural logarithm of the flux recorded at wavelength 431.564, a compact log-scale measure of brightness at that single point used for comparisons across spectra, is 0.89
